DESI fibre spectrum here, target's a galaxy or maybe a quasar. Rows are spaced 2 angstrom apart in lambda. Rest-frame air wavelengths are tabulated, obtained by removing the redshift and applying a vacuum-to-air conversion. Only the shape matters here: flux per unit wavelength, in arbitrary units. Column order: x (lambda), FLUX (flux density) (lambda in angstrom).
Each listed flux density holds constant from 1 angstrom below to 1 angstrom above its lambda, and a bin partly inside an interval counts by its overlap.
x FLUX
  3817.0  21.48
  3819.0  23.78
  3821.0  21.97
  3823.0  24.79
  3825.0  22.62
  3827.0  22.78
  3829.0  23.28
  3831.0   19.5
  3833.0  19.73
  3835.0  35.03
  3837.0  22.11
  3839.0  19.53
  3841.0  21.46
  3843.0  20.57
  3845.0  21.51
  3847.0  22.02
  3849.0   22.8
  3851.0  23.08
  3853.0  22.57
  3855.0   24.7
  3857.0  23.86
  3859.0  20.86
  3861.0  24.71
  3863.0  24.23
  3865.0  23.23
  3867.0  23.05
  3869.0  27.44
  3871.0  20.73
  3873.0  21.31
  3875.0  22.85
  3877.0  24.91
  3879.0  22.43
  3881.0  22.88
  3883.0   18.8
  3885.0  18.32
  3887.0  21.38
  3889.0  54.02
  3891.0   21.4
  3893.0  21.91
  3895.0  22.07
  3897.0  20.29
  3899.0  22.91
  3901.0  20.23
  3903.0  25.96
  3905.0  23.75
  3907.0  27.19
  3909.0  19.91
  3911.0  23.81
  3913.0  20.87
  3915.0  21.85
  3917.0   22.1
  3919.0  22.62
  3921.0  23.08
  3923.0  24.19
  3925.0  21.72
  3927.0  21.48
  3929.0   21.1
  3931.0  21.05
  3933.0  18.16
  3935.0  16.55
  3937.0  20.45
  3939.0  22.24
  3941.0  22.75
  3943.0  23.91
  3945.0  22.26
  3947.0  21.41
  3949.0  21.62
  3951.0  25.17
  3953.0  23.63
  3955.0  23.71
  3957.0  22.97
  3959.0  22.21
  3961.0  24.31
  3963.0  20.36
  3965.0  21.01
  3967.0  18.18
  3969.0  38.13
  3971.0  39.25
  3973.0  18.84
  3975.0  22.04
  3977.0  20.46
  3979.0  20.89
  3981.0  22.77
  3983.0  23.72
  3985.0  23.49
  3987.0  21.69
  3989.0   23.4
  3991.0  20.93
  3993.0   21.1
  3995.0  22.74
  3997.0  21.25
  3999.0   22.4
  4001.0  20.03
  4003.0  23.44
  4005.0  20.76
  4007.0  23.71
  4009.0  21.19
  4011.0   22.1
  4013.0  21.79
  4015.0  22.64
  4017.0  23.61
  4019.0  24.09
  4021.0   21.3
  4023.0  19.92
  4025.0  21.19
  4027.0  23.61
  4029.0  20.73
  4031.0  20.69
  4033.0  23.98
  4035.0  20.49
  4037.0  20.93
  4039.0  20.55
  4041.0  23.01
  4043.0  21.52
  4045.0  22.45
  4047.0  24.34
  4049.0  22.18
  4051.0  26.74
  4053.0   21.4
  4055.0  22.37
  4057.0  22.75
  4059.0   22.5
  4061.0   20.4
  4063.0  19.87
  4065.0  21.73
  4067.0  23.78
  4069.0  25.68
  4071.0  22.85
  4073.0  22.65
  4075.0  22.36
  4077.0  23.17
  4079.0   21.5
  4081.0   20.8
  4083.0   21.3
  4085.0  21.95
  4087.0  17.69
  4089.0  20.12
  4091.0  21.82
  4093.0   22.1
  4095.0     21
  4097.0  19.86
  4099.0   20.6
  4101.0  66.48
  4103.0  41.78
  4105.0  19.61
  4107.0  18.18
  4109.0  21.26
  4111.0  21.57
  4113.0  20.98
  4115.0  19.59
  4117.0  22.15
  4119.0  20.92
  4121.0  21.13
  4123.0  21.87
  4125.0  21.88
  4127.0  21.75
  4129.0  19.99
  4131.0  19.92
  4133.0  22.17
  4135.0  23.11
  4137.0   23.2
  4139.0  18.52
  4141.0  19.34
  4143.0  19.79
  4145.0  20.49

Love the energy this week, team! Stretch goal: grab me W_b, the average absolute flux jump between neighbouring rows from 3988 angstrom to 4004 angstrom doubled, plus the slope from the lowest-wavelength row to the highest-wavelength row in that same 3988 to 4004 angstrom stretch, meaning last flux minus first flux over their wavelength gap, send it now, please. 3.6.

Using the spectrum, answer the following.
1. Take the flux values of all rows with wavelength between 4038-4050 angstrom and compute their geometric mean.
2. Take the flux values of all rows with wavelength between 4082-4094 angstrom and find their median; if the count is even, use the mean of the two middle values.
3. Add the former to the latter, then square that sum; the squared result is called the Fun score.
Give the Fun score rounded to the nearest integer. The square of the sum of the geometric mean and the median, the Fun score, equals 1925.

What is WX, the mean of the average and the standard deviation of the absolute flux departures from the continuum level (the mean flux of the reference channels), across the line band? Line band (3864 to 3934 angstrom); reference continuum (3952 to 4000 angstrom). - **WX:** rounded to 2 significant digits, 3.9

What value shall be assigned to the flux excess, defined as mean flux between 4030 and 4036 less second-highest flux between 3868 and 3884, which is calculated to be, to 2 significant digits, -3.2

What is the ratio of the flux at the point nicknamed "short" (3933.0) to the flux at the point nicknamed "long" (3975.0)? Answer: 0.82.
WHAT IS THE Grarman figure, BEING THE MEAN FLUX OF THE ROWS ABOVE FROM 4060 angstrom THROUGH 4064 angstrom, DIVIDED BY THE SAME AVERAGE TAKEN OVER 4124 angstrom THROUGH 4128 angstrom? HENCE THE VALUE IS 0.92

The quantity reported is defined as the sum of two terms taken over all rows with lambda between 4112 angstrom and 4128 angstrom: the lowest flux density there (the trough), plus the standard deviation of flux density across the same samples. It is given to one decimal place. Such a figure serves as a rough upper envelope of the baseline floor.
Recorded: 20.4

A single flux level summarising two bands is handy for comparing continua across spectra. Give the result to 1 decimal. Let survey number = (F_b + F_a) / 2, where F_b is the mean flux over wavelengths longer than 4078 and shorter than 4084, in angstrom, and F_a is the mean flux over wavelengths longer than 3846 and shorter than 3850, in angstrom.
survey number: 21.8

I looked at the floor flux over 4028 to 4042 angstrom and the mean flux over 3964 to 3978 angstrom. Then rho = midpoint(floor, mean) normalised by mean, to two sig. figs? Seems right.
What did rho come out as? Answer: 0.90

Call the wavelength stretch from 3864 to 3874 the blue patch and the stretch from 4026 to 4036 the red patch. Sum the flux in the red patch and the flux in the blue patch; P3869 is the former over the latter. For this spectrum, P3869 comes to 0.95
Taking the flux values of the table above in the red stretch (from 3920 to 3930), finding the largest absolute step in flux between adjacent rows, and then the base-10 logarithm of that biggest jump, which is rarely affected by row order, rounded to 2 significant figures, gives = 0.39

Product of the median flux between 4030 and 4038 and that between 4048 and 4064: 464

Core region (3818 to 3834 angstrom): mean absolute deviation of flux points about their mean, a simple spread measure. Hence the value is 1.4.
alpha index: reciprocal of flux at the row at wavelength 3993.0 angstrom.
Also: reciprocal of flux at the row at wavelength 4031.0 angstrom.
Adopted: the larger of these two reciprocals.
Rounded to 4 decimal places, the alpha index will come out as 0.0483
